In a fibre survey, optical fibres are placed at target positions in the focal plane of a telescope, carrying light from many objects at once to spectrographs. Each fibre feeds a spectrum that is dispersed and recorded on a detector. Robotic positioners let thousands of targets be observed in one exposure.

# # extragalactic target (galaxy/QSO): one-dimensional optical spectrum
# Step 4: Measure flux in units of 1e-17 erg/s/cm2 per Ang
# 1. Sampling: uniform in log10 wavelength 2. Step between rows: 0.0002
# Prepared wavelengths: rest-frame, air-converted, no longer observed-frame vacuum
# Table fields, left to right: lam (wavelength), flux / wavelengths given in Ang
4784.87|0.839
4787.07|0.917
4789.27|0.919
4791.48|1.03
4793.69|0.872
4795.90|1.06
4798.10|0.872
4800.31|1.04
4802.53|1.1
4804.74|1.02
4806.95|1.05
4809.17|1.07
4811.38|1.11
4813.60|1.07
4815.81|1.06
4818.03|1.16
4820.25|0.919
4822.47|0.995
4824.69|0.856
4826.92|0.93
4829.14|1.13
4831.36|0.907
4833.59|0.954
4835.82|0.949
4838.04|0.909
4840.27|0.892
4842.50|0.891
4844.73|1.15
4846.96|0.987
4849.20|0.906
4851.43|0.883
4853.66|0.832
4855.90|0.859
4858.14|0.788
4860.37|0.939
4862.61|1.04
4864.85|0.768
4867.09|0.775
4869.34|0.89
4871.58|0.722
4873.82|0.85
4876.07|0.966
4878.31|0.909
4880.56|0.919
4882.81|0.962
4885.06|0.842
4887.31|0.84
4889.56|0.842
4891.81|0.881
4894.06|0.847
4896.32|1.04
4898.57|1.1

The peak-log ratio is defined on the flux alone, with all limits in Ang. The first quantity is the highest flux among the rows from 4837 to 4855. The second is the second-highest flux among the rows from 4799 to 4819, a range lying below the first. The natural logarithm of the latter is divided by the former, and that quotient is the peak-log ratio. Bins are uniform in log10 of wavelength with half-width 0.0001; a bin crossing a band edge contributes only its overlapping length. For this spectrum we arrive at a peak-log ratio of 0.091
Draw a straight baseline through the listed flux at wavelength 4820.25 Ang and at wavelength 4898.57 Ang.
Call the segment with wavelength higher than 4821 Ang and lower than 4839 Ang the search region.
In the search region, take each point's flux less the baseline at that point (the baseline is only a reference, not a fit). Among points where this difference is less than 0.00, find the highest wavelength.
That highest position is 4838.04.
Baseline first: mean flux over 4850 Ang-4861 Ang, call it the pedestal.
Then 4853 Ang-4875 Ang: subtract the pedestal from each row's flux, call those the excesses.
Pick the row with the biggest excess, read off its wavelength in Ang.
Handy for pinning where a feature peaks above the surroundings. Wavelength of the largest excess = 4862.61 Ang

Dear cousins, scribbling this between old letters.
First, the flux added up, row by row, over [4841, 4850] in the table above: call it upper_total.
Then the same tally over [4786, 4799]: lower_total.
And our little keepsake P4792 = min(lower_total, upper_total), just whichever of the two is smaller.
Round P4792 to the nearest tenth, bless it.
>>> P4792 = 3.9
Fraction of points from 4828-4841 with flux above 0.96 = 0.17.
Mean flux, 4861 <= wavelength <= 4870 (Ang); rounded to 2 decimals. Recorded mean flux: 0.87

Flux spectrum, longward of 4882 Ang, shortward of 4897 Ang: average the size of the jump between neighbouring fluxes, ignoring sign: 0.065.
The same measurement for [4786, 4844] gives 0.090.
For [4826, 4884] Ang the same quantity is 0.095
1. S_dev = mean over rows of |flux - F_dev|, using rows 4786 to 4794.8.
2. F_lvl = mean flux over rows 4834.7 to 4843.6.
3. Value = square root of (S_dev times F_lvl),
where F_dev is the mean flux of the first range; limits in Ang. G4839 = 0.21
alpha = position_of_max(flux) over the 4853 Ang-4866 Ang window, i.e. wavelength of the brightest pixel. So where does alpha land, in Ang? 4862.61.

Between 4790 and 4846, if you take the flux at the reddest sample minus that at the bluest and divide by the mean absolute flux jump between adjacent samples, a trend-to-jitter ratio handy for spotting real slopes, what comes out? 1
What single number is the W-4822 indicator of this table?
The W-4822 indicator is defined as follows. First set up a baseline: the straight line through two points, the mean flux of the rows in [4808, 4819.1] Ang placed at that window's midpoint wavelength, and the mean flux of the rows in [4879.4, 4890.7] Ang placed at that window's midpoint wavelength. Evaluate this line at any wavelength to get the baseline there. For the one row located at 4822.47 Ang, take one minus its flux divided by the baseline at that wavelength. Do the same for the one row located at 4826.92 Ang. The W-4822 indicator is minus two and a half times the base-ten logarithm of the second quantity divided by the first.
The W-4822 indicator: -0.60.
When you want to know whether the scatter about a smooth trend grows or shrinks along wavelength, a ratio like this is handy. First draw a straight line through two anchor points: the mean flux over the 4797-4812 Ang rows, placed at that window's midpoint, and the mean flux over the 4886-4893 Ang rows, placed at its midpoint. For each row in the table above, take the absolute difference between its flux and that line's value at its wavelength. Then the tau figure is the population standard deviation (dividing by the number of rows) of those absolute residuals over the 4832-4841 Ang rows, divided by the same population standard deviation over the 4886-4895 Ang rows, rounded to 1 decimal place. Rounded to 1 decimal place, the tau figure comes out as 2.0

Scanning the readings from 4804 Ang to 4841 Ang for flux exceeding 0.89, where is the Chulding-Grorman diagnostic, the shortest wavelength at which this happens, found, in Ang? 4804.74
